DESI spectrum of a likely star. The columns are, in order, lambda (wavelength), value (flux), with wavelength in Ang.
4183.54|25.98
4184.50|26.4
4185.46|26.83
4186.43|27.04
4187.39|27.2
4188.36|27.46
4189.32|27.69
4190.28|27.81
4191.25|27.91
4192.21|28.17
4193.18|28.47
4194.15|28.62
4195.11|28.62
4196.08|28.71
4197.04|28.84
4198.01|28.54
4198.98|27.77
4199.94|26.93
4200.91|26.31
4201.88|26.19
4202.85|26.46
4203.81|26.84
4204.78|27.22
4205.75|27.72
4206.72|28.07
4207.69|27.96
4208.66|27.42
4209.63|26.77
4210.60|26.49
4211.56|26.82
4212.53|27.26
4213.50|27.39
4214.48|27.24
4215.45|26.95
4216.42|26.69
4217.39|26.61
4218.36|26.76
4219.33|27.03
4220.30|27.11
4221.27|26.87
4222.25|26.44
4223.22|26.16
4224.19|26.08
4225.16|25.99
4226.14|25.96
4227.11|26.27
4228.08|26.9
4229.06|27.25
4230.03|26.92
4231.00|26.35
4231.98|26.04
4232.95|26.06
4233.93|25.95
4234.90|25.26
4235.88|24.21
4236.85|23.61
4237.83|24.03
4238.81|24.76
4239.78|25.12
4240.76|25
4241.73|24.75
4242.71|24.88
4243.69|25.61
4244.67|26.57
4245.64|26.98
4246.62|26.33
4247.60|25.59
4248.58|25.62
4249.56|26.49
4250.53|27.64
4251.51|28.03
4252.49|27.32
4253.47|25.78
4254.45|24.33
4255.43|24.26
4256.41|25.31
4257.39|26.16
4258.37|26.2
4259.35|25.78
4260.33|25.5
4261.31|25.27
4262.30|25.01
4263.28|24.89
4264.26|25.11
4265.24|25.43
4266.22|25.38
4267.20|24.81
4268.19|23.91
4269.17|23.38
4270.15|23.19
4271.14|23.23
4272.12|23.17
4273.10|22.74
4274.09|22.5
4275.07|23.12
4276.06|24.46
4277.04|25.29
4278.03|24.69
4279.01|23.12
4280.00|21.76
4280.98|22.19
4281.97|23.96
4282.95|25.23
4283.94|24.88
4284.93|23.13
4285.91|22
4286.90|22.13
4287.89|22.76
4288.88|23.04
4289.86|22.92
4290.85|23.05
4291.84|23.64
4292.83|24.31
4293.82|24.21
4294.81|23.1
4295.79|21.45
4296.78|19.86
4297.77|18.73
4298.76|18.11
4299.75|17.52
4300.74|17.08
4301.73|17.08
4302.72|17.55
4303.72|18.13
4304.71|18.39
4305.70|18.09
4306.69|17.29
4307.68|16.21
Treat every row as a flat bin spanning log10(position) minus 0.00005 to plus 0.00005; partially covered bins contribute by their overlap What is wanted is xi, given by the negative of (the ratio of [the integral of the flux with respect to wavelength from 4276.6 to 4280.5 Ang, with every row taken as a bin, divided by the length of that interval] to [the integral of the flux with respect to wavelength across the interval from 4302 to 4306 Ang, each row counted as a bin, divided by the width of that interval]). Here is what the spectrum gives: -1.32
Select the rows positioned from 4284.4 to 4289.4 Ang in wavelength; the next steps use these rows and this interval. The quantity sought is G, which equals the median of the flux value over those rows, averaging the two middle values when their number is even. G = 22.8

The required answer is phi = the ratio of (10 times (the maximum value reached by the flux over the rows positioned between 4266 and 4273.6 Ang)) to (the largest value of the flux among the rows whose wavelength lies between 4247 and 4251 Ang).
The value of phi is 9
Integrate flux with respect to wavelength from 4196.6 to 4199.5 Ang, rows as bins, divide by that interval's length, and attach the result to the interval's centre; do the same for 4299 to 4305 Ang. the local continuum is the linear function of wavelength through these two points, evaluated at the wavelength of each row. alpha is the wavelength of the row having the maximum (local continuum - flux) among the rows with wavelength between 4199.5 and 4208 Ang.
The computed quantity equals 4201.88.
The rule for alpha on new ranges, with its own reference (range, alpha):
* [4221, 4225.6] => 4223.22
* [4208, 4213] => 4210.60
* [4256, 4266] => 4256.41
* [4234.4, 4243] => 4236.85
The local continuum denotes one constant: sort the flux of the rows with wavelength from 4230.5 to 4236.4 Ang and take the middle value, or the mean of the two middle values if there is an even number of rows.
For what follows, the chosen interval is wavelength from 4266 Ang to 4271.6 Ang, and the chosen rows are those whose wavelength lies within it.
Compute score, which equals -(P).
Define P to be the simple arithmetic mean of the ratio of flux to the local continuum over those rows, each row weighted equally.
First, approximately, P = 0.92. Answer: -0.92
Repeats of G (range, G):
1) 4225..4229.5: 26.3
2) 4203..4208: 27.7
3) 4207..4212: 26.8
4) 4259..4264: 25.3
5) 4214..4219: 26.8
